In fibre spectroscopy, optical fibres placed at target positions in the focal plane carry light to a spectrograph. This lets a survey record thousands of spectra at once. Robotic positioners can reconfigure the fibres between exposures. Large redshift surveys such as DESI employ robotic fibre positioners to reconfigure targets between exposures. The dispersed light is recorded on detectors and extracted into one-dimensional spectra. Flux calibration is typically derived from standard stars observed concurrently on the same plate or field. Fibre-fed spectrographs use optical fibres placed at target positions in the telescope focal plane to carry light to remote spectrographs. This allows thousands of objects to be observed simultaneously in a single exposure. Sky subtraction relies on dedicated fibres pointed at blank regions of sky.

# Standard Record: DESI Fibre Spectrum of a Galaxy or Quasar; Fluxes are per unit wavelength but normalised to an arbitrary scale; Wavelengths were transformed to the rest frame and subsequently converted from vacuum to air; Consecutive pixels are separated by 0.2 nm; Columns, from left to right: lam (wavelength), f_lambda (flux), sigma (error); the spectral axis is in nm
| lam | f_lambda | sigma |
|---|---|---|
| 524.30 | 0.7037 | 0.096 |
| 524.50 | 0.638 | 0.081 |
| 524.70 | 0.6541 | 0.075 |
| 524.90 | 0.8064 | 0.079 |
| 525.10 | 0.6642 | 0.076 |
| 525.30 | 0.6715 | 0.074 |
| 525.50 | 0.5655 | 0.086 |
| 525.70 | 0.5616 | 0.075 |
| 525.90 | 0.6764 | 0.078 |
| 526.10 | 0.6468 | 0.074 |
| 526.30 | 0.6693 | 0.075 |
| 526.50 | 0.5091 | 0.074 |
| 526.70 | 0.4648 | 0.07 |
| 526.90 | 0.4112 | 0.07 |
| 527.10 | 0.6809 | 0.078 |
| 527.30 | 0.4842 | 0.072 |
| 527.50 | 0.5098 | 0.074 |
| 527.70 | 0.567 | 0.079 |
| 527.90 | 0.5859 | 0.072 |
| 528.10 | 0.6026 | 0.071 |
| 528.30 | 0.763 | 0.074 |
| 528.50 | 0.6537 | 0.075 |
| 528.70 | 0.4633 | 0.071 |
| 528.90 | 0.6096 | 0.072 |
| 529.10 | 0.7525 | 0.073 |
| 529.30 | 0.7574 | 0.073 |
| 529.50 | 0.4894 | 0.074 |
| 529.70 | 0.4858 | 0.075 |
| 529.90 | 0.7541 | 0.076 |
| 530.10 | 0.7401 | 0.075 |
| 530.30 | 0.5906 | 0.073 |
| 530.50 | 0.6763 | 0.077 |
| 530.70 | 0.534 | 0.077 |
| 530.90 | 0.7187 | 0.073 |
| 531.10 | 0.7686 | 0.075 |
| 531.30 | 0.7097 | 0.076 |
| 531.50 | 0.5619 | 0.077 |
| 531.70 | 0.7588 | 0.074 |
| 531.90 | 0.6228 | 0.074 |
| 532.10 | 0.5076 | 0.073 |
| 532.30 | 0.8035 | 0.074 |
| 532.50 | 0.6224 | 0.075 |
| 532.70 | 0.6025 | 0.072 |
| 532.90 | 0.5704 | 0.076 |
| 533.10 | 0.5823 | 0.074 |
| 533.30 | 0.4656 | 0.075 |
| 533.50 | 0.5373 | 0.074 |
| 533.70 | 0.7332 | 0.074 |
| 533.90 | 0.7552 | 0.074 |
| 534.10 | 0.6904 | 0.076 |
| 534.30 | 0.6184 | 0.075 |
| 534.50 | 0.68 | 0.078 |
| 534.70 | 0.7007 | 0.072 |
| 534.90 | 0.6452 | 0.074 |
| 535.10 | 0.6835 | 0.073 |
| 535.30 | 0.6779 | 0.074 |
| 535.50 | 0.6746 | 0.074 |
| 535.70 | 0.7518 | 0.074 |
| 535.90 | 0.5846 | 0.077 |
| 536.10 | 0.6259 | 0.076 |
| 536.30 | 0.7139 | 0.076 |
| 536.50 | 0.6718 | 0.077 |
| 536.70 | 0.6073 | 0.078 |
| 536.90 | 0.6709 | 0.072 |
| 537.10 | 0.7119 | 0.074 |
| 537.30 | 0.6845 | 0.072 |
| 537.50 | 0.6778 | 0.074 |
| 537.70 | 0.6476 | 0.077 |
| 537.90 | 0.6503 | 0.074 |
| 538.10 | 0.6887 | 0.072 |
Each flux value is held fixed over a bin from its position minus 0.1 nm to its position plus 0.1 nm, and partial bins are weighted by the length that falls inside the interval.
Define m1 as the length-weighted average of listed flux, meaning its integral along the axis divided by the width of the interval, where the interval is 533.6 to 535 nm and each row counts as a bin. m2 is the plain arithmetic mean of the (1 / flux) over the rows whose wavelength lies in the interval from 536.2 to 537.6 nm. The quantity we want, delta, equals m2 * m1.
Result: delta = 1.02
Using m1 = 0.69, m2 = 1.48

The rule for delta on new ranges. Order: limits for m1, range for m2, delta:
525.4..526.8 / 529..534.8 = 0.93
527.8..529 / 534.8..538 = 0.92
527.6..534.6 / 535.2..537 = 0.97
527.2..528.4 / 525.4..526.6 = 0.98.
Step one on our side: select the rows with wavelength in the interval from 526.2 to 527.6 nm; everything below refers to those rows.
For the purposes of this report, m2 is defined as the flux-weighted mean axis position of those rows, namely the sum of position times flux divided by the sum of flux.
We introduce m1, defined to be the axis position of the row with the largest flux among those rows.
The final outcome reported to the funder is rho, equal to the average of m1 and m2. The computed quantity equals 526.99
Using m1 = 527.10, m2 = 526.88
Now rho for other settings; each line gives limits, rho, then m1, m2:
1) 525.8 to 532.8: 530.85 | 532.30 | 529.40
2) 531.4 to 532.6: 532.15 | 532.30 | 532.01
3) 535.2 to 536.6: 535.80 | 535.70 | 535.90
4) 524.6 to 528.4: 525.67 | 524.90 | 526.45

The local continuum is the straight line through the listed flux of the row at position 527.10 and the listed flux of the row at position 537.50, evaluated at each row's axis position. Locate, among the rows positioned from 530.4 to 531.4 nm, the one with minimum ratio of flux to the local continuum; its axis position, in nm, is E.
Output 530.70 nm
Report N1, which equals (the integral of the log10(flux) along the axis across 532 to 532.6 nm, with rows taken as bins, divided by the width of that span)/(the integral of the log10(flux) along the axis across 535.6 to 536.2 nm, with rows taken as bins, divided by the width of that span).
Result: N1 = 1.06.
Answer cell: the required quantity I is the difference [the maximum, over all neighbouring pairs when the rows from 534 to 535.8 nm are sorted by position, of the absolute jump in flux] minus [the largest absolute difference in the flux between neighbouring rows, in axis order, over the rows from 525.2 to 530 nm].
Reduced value -0.19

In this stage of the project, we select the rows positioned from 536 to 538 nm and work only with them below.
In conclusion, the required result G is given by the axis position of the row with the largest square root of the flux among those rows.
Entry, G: 536.30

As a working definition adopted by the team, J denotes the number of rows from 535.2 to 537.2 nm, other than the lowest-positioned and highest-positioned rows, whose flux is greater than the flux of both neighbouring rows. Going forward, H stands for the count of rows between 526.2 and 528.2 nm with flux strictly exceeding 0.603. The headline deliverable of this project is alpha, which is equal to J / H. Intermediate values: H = 2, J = 2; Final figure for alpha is 1.0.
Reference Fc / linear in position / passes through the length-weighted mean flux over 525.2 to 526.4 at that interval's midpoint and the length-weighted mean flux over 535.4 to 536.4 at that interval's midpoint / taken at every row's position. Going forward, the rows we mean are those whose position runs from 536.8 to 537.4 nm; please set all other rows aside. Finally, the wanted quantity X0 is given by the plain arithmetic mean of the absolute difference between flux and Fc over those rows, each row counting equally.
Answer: 0.016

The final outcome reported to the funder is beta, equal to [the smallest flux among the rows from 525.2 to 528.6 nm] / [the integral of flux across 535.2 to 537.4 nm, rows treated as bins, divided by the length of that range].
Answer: 0.61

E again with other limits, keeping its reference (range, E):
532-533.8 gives 533.30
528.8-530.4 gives 529.70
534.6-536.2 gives 535.90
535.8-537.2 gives 535.90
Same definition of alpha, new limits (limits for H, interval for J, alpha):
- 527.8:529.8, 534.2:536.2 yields 0.6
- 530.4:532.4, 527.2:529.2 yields 0.1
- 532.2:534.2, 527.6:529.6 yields 0.4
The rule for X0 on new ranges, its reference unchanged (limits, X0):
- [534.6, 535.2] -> 0.024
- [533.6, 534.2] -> 0.064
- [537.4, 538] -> 0.019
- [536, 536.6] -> 0.029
